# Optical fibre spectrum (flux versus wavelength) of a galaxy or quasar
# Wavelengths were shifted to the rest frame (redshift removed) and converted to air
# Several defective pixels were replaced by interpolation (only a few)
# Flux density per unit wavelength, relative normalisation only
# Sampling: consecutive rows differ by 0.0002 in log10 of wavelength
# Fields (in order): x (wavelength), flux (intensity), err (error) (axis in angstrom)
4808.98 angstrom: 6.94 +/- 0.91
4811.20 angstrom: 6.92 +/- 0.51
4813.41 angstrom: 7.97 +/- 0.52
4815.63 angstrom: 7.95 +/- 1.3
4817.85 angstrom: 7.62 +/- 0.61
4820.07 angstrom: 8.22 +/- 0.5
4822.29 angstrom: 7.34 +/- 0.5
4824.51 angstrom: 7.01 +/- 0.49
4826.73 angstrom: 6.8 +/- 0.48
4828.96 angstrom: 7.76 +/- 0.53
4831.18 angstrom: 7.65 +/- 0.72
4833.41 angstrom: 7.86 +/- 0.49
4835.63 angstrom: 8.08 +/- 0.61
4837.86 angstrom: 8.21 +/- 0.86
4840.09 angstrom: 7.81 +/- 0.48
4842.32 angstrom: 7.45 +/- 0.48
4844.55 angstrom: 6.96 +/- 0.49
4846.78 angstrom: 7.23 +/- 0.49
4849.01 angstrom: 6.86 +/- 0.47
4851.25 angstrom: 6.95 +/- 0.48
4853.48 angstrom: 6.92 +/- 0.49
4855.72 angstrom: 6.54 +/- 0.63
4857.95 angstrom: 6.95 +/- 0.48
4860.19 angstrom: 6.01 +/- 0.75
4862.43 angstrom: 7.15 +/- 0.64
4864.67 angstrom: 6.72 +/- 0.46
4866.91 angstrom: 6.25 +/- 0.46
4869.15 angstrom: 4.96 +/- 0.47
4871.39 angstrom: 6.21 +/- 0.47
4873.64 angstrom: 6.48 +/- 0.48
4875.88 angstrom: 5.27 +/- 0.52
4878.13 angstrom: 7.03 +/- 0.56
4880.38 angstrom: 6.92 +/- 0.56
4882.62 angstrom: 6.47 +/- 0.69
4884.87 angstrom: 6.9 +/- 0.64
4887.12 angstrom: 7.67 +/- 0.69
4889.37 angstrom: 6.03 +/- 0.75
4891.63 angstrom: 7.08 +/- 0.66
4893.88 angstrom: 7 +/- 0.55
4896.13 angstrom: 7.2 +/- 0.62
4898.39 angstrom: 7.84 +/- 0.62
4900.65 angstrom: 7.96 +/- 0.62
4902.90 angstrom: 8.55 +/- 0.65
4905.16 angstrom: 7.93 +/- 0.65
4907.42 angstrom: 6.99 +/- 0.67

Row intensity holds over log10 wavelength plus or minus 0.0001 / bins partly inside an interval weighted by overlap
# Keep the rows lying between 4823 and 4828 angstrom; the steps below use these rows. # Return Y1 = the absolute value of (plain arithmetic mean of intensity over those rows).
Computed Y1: 6.9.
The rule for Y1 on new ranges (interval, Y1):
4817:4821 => 7.9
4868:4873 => 5.6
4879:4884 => 6.7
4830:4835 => 7.8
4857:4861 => 6.5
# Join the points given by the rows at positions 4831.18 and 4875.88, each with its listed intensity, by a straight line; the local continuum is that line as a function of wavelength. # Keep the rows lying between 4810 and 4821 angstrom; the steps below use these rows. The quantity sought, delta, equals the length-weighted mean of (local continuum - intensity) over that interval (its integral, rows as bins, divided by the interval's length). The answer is 0.8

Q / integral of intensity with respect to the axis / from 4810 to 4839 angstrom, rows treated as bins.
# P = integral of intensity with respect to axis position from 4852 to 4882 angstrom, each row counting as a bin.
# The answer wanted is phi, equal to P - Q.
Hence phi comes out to -29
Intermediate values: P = 193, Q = 222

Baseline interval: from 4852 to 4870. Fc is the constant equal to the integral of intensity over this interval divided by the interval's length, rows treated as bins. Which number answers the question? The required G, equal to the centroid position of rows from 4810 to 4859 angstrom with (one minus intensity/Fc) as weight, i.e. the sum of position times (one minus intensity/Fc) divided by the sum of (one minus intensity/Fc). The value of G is 4830.9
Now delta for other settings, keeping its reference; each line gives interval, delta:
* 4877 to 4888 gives -2.1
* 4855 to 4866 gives -0.6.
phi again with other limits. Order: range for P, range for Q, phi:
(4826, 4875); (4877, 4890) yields 253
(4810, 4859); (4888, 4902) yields 262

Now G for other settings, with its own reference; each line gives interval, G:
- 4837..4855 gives 4843.2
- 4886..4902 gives 4895.8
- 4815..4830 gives 4821.3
